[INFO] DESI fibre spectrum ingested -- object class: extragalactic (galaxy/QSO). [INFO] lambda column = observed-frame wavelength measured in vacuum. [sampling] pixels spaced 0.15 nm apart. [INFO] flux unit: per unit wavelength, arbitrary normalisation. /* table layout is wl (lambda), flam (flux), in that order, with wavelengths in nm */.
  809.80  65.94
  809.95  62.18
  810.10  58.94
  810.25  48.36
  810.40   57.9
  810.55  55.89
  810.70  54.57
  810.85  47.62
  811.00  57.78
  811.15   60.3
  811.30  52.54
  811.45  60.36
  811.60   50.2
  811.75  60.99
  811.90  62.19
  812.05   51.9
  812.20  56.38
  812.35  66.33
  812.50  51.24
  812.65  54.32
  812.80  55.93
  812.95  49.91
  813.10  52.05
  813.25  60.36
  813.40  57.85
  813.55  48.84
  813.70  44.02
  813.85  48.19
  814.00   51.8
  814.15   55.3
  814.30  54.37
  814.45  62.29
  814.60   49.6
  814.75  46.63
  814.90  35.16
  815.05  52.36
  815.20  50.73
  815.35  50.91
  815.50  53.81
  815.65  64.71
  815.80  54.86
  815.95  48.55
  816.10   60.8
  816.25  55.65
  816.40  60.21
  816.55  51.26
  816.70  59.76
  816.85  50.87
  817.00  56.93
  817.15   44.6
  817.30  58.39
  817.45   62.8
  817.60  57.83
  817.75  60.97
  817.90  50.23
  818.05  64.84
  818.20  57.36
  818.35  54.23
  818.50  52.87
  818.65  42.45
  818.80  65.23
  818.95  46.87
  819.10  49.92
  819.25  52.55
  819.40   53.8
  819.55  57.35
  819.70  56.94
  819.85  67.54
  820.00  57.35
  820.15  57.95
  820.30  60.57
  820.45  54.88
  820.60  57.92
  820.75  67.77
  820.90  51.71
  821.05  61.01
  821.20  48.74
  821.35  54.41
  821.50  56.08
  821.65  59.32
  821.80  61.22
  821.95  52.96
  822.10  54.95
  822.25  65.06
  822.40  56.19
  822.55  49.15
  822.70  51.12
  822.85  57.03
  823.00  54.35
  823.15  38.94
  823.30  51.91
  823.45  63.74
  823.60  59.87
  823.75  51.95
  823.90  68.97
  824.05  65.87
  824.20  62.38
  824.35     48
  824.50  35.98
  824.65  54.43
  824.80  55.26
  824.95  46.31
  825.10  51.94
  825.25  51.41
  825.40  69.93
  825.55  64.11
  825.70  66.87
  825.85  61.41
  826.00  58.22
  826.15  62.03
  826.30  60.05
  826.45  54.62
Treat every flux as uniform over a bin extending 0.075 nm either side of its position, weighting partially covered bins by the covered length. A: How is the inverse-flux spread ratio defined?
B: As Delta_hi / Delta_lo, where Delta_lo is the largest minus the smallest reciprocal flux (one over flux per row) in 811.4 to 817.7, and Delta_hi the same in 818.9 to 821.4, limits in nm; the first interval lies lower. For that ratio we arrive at 0.49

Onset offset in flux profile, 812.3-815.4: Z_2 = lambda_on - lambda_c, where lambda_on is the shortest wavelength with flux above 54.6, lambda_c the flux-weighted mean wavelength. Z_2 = -1.45 nm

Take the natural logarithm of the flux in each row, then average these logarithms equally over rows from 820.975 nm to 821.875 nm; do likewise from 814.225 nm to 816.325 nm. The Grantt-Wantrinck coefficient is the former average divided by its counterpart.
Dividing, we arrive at 1.02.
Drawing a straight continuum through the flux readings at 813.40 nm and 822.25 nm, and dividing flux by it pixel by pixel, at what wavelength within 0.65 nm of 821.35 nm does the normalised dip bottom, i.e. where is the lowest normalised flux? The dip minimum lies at 821.20 nm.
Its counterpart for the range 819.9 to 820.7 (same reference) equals 820.45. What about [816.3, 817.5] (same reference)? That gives 817.15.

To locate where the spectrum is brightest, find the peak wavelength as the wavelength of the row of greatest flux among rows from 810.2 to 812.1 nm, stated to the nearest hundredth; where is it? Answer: 811.90 nm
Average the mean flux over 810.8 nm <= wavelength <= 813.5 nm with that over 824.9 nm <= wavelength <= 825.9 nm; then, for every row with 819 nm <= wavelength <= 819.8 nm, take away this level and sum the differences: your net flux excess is -17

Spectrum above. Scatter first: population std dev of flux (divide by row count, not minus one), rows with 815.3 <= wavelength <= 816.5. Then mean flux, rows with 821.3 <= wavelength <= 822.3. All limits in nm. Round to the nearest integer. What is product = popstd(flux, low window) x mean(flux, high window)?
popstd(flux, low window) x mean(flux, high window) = 291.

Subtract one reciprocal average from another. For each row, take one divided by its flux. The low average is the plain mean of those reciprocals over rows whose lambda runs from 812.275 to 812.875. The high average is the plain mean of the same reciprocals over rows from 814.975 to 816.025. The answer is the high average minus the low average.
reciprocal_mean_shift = 0.0010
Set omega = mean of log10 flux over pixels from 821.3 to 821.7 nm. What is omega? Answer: 1.75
